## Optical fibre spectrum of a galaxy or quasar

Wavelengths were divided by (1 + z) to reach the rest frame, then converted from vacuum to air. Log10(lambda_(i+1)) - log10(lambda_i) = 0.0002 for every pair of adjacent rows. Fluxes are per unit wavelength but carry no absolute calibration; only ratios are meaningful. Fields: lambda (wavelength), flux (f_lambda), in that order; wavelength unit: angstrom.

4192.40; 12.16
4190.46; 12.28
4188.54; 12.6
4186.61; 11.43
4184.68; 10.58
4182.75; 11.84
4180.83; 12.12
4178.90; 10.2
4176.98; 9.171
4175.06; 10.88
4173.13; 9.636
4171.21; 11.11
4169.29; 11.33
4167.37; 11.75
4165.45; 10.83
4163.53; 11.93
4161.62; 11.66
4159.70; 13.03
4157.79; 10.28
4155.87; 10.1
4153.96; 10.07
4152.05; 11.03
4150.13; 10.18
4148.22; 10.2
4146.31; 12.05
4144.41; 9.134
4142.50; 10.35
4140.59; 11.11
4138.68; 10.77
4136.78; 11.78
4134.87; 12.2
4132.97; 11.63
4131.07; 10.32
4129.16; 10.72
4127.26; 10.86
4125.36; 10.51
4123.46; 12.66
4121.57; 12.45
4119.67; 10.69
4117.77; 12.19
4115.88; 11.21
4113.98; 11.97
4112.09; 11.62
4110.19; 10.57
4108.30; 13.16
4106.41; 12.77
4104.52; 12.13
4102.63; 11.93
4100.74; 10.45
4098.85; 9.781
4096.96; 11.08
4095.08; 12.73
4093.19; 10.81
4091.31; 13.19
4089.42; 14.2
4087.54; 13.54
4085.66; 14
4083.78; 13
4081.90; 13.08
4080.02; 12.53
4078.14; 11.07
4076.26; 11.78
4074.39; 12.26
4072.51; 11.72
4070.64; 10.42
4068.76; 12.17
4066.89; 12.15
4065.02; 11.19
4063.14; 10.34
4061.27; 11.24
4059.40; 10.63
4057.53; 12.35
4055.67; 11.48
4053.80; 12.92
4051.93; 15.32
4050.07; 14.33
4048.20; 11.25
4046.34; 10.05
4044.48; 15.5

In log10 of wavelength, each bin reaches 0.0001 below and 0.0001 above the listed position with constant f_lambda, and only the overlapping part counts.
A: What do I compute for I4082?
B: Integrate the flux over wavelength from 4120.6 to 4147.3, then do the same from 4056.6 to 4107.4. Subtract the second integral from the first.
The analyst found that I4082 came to -308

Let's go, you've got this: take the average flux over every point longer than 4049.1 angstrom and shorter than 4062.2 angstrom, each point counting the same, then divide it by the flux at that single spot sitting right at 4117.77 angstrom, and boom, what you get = 1.03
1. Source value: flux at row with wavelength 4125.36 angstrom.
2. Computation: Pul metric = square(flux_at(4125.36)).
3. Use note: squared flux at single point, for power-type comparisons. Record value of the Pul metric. 110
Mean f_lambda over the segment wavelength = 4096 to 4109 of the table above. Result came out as 11.6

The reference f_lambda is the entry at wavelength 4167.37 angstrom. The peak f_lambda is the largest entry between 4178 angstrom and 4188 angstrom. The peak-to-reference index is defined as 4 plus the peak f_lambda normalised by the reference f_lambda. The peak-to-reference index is 5.03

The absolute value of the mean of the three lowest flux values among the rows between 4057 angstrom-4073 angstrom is 10.5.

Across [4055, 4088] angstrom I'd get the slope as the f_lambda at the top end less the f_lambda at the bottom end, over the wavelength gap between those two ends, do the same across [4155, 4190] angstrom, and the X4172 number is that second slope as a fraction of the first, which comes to 1.2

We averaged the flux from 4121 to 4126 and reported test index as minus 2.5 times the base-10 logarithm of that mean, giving -2.69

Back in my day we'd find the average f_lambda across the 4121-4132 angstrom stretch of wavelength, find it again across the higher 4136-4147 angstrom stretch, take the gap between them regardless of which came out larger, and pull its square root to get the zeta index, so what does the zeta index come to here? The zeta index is 0.62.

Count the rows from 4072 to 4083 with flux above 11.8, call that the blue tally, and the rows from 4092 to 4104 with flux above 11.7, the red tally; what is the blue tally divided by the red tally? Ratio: 1.5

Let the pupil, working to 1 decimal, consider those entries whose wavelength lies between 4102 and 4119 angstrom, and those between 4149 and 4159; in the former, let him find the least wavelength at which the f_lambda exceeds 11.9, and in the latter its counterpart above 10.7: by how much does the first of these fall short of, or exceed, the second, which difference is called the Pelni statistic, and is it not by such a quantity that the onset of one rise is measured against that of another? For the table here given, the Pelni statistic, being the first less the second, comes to -49.4 angstrom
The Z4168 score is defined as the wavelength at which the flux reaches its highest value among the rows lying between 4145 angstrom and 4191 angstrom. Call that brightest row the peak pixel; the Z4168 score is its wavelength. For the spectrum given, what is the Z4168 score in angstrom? 4159.70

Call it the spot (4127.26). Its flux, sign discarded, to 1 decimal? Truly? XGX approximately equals 10.9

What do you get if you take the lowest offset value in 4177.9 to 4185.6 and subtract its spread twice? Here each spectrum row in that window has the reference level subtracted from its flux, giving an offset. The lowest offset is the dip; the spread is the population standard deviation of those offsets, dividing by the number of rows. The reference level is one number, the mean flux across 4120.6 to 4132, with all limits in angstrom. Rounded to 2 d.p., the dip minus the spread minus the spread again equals -2.68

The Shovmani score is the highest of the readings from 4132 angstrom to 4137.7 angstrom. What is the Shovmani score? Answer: 12.2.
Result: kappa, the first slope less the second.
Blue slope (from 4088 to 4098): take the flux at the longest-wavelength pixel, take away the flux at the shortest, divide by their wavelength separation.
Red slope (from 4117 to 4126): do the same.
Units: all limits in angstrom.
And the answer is -0.19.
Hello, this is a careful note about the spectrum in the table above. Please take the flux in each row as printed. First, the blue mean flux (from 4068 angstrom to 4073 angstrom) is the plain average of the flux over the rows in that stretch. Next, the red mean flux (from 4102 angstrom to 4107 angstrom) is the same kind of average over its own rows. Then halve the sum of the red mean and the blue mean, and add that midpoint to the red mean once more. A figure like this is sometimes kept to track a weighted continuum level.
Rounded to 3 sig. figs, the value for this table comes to 24.1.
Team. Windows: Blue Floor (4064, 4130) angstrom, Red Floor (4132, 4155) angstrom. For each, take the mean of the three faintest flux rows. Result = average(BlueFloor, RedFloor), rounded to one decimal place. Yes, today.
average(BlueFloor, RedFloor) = 10.0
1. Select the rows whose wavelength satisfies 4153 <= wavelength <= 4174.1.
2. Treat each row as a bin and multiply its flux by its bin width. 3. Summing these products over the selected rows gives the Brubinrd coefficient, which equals 233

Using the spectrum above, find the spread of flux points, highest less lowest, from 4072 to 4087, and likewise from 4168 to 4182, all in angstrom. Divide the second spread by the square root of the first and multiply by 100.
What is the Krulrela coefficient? 172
